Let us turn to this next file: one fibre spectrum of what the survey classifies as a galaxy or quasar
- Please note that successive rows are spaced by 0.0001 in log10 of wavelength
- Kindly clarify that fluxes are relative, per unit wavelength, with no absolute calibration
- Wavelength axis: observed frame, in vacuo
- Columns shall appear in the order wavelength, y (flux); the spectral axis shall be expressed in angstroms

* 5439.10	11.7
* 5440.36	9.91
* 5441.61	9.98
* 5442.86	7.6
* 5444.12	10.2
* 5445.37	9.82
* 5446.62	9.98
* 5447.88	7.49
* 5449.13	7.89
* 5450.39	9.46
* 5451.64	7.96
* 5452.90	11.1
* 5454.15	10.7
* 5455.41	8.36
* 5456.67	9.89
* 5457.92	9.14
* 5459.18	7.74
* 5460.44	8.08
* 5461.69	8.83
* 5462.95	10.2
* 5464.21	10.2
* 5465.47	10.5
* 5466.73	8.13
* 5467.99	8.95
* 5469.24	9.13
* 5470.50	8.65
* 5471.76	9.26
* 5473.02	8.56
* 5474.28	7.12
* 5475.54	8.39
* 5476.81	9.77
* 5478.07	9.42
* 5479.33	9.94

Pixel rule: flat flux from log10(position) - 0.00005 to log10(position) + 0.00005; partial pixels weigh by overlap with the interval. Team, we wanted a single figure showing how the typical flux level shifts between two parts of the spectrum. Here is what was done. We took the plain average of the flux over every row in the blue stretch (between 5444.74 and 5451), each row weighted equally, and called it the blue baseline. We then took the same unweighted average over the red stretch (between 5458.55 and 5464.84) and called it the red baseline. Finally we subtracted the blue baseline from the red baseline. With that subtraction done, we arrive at 0.1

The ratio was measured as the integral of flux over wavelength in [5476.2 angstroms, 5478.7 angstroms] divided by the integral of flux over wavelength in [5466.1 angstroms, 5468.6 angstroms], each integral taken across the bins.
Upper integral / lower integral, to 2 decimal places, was 1.13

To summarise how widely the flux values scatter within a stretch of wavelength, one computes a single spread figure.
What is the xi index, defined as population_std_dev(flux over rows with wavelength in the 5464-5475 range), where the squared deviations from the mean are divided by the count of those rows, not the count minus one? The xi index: 0.96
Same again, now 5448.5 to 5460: 1.18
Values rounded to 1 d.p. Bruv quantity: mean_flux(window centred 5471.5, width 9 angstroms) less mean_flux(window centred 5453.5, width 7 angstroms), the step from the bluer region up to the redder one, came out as -1.0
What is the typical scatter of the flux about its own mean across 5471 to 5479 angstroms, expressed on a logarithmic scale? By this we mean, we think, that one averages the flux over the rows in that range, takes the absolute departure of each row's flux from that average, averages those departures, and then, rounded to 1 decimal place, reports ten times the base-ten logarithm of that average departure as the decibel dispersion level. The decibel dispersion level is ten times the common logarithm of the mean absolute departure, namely -1.4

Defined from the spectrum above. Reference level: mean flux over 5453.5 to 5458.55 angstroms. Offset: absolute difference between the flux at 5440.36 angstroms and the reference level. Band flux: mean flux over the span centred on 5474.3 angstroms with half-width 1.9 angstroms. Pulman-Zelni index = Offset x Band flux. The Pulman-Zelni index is 3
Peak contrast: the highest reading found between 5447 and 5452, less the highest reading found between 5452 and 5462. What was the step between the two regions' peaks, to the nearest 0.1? -1.6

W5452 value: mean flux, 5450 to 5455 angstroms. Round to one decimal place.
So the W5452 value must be 9.8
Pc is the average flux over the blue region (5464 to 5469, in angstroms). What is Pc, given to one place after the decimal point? 9.4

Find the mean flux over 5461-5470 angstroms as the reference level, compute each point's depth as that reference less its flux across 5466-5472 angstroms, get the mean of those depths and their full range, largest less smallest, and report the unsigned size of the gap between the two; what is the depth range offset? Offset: 0.5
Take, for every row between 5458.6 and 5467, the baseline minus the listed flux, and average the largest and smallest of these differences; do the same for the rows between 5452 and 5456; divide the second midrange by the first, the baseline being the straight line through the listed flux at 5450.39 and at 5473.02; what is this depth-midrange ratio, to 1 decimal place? 3.1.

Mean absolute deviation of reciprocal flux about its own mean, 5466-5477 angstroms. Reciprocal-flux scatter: 0.0076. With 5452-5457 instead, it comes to 0.0093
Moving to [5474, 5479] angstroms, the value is 0.0128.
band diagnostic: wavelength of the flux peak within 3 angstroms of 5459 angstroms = 5456.67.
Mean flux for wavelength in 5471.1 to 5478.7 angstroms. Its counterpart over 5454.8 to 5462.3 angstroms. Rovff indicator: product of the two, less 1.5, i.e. 74.4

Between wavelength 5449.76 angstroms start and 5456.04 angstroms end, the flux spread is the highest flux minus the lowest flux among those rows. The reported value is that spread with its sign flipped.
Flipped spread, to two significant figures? -3.1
